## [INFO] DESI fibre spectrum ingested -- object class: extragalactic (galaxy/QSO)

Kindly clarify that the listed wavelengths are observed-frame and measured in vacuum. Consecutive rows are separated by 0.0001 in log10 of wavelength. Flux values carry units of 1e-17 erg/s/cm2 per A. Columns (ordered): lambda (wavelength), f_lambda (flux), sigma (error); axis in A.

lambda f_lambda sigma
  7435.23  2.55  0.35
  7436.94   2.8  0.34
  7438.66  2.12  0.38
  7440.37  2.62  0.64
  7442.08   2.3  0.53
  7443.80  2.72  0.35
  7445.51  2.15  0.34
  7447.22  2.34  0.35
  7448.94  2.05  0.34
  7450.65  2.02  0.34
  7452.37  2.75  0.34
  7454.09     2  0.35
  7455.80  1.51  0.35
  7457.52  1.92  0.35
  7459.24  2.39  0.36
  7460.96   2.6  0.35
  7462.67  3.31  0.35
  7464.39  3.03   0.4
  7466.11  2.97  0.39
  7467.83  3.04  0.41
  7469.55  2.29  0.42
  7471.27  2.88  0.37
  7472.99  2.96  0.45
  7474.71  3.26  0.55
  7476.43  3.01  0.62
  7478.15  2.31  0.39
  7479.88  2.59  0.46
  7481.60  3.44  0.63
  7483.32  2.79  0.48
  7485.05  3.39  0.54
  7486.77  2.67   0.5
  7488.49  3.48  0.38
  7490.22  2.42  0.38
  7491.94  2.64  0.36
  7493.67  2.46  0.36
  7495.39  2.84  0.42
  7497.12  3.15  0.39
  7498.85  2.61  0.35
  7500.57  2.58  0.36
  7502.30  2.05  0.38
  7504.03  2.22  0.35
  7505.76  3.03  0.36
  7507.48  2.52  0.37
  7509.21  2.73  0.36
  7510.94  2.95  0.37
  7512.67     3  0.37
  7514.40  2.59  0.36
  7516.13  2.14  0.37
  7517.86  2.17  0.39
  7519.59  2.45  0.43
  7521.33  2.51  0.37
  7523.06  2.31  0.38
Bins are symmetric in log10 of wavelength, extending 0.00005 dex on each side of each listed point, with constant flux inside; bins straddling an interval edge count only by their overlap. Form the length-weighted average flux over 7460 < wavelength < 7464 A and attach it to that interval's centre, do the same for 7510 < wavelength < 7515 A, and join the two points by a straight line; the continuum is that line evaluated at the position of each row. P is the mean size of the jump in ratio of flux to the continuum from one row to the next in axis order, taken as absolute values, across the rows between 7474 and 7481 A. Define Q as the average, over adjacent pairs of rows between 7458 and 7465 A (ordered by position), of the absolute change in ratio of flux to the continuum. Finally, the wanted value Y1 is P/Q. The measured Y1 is 1.03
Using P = 0.140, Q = 0.14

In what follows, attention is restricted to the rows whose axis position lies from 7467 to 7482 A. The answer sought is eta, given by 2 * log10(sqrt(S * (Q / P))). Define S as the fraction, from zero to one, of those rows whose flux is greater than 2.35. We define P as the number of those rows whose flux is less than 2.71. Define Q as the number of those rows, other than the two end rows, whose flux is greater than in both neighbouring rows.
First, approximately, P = 3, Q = 1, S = 0.78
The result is -0.59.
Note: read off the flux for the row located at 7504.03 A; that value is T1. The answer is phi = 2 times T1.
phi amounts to 4.4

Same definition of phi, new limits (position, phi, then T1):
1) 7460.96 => 5.2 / 2.6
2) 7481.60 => 6.9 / 3.44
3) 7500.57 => 5.2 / 2.58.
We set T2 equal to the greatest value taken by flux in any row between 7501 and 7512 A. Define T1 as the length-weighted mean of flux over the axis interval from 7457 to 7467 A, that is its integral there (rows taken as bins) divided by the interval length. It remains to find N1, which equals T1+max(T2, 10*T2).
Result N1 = 33.0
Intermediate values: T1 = 2.7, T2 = 3.03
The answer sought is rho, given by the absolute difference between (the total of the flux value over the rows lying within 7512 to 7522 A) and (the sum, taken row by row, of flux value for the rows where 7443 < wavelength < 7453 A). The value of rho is 0.8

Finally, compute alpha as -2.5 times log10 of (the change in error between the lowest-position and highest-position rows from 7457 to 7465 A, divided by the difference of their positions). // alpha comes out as 5.34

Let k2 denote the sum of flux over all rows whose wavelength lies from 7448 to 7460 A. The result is 14.6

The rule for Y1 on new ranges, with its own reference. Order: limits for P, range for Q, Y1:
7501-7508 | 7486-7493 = 0.72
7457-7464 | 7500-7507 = 0.90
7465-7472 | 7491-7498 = 1.59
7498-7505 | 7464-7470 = 0.85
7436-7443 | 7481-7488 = 0.74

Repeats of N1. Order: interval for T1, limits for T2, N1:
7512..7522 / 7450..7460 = 30.0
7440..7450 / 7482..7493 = 37.1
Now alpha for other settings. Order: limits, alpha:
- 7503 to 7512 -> 6.35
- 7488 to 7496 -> 5.59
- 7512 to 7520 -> 5.15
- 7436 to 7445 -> 7.09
